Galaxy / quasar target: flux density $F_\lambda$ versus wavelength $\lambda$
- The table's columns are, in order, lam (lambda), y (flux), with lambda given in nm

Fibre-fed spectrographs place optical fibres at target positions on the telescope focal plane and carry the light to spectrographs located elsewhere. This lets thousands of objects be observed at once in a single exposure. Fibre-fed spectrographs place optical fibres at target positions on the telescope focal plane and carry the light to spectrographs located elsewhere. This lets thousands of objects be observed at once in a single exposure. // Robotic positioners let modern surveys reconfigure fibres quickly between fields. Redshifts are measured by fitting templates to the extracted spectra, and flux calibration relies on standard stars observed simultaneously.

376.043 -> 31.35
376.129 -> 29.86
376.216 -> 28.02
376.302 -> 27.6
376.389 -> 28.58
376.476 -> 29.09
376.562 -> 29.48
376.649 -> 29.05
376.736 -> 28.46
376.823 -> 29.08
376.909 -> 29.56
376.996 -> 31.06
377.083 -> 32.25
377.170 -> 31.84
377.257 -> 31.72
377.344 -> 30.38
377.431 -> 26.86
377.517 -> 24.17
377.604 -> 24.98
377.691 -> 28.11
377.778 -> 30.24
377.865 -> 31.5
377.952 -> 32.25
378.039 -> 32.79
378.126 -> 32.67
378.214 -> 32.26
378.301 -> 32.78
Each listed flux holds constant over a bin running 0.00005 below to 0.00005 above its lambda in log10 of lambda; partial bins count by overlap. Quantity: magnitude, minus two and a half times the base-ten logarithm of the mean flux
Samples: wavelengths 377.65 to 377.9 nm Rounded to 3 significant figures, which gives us -3.69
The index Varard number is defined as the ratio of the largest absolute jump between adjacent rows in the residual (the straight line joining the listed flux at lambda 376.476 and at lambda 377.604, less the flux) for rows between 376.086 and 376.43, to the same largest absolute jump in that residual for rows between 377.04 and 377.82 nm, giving 0.44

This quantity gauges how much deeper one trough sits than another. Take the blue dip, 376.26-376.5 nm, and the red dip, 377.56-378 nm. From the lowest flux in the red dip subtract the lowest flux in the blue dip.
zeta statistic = -3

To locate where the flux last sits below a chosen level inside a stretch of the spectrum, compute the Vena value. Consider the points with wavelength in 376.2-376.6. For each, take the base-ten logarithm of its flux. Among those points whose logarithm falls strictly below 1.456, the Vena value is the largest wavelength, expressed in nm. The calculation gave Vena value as 376.302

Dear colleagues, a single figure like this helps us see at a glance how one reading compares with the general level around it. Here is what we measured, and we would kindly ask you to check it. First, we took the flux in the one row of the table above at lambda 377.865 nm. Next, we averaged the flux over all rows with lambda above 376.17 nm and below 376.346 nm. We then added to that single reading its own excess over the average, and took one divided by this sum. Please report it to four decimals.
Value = 0.0284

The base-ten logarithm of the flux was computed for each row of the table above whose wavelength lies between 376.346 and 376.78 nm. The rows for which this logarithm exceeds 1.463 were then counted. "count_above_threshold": 3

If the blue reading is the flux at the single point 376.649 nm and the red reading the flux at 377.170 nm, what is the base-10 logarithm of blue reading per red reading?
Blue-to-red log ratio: -0.040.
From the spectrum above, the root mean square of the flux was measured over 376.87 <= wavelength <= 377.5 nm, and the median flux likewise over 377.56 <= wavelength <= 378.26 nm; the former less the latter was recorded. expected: -1.3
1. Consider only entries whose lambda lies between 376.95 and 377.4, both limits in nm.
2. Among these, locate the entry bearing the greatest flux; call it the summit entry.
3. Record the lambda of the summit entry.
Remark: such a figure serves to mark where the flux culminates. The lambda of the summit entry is 377.083 nm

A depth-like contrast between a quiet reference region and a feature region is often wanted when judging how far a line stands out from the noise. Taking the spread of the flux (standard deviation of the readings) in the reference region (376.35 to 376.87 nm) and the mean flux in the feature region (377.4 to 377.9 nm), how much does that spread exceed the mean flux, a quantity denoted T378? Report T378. -27.3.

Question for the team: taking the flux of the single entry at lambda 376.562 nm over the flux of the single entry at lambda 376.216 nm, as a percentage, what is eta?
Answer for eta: 105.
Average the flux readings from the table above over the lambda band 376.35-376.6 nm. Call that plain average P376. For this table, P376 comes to 29.1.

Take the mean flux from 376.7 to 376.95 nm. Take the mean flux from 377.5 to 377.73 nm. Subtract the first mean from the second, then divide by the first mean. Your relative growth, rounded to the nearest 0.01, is -0.11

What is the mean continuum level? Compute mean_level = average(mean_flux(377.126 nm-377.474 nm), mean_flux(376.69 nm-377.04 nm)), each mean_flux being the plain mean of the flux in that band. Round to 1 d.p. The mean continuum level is 29.9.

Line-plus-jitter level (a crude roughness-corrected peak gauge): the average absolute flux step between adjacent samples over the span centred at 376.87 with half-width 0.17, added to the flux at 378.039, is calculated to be 33.7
